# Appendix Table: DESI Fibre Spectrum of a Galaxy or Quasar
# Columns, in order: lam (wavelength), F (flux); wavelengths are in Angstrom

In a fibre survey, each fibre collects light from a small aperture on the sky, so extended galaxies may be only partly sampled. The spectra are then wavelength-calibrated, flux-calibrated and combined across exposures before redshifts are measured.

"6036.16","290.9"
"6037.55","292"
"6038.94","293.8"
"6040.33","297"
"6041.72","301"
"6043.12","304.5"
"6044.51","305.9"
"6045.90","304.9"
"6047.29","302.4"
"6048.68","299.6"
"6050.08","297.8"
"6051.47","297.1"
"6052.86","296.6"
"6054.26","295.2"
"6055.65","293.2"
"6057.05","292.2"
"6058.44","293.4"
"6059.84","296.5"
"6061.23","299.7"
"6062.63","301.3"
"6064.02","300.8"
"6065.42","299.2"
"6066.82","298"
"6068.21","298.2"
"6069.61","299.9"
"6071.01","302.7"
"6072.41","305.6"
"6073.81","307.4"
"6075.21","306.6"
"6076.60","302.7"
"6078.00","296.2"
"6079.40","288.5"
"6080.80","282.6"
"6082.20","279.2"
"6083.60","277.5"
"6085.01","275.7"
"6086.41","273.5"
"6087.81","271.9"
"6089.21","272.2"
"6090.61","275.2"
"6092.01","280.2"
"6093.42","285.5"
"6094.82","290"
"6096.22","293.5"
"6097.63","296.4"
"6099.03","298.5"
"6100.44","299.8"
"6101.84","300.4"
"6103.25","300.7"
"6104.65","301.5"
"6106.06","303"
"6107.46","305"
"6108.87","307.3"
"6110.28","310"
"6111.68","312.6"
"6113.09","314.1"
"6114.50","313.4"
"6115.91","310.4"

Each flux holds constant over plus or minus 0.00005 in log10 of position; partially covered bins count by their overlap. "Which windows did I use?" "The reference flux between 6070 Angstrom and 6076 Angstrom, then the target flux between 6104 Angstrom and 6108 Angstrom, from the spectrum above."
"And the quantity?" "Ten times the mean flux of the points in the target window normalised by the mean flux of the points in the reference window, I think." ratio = 9.9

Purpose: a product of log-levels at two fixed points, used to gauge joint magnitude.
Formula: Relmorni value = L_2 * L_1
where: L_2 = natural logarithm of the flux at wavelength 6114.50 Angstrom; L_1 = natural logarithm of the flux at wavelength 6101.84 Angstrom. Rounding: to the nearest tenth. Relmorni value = 32.8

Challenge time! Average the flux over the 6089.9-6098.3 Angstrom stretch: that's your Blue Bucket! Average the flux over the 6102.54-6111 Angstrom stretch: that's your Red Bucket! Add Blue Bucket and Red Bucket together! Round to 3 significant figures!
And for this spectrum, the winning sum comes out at 591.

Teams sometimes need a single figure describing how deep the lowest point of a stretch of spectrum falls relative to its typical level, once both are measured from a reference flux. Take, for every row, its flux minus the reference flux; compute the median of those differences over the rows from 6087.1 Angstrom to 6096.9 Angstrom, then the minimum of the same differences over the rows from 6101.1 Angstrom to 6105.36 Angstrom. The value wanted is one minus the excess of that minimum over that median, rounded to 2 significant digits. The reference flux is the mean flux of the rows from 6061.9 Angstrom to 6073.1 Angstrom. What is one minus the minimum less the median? -19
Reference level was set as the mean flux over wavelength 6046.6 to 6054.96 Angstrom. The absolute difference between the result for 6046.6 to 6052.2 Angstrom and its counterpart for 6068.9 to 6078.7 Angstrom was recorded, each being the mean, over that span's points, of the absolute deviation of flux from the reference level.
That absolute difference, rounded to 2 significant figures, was 3.7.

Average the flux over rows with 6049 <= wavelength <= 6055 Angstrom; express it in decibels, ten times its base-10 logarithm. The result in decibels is 24.7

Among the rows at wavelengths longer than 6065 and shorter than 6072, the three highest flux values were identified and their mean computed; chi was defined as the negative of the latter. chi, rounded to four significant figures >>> -300.6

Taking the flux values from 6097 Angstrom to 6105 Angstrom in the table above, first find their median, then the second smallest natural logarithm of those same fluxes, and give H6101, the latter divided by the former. 0.0190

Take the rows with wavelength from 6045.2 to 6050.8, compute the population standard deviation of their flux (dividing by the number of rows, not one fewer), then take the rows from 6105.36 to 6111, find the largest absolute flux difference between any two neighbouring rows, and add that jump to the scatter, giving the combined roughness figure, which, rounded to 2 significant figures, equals 5.4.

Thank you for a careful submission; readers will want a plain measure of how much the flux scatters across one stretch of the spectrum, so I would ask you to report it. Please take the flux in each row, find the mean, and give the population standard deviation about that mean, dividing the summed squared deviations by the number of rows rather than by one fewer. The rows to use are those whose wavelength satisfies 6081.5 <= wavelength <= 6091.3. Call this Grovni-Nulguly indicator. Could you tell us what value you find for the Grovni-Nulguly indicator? 2.5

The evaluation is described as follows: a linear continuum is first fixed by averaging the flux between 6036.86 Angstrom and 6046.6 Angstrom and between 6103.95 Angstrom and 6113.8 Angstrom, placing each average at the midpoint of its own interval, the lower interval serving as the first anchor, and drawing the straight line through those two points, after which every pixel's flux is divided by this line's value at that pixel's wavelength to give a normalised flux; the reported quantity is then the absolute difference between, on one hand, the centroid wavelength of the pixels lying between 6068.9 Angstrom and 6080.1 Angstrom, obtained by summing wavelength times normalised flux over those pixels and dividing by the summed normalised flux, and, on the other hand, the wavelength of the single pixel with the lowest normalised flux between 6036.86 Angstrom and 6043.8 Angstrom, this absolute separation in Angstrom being 36.9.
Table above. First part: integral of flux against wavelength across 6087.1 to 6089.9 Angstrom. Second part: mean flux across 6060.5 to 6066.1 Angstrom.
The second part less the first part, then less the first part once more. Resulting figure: -1225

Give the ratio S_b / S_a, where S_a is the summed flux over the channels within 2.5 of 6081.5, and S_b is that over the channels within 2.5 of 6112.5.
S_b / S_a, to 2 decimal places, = 1.11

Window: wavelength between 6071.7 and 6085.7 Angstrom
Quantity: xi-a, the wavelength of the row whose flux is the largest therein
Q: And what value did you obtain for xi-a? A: 6073.81 Angstrom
